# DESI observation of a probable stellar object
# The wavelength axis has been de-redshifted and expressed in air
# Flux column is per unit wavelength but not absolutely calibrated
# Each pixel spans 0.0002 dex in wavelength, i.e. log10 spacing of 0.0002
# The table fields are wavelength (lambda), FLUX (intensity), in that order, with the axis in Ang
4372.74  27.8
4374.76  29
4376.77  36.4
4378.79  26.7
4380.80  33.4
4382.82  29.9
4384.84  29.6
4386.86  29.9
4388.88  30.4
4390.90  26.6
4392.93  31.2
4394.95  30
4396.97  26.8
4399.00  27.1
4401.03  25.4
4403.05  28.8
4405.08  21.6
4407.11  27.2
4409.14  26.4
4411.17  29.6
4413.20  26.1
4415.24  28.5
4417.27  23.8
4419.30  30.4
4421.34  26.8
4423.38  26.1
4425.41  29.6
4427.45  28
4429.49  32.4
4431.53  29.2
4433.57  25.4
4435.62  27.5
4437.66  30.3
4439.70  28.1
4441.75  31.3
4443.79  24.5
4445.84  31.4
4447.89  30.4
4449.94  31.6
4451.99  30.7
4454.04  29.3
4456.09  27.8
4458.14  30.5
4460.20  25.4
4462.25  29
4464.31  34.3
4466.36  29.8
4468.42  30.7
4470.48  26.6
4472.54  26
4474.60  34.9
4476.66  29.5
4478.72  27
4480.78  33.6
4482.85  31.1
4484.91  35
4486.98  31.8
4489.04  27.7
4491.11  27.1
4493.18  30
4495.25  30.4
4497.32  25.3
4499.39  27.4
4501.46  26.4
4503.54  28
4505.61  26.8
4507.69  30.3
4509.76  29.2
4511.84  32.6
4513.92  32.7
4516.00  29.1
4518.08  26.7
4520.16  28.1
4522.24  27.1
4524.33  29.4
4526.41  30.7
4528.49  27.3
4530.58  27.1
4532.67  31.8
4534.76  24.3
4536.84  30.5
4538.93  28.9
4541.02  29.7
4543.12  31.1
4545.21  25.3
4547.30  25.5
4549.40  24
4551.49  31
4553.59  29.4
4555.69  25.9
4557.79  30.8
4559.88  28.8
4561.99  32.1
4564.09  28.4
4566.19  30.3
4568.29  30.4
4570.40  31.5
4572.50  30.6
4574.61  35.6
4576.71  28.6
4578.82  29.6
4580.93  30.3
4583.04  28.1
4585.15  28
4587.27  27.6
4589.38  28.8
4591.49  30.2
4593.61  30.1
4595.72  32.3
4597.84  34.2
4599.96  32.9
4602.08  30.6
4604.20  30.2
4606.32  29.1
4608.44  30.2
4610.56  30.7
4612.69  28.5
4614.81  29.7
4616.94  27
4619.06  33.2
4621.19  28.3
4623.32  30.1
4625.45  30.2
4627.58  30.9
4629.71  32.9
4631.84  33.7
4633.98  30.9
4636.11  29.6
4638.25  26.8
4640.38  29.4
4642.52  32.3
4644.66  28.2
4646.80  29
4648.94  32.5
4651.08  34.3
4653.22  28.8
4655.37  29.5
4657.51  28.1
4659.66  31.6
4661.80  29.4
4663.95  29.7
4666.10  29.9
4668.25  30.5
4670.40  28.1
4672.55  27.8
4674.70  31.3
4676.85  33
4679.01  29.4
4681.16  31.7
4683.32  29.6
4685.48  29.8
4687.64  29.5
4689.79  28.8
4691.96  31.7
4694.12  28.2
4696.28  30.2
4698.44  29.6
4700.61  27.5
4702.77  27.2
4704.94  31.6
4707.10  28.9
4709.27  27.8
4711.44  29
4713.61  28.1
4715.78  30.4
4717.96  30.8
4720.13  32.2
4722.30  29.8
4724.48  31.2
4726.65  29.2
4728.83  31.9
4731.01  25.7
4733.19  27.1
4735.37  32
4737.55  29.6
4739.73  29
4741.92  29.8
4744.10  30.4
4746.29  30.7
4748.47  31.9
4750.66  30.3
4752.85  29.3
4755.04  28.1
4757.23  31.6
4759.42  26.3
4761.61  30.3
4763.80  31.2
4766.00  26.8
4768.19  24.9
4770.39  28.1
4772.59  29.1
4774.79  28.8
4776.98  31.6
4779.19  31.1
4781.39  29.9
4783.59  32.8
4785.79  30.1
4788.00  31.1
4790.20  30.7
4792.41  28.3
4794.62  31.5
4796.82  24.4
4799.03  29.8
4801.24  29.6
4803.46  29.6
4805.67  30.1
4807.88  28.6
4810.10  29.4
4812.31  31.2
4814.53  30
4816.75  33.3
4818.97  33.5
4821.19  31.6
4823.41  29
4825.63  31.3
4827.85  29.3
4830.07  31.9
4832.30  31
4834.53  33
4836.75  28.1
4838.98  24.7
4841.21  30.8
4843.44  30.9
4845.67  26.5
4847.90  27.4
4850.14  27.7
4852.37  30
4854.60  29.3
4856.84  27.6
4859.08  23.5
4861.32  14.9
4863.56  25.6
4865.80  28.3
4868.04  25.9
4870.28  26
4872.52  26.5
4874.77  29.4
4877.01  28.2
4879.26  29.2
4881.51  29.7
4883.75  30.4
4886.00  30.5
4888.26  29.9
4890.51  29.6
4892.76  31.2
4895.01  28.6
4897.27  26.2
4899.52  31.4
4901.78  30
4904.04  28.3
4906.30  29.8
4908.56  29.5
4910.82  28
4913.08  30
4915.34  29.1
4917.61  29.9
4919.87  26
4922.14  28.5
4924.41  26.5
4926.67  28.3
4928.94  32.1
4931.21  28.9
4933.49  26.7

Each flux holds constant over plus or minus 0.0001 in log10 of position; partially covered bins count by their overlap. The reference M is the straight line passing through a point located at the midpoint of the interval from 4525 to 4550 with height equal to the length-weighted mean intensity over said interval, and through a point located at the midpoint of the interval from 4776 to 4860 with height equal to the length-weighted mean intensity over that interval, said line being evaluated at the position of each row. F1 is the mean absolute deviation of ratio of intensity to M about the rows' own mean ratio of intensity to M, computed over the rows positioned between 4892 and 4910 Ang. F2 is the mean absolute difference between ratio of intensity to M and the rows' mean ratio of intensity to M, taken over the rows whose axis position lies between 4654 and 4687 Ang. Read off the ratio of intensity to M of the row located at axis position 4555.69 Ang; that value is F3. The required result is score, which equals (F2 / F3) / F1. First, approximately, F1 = 0.041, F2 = 0.04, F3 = 0.92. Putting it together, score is 1.00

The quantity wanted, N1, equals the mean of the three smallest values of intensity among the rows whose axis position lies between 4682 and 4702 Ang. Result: 28.2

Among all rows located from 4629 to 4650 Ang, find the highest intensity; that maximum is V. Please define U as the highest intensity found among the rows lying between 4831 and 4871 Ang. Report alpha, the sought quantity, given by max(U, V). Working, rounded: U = 33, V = 33.7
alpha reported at 33.7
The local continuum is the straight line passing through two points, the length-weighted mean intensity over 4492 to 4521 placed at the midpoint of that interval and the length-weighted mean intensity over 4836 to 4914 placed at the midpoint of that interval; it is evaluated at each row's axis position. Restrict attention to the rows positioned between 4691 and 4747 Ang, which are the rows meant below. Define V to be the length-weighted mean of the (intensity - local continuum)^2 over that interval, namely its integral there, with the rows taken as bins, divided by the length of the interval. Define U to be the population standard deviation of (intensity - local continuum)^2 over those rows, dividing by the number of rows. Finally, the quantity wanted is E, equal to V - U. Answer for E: -0.2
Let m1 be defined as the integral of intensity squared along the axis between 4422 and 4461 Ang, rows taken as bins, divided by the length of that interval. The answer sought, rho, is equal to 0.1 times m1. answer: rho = 84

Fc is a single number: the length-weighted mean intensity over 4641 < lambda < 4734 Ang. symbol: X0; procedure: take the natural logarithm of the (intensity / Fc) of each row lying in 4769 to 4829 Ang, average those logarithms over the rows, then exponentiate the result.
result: 1.01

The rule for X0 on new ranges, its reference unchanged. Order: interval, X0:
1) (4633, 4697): 1.01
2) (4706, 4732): 0.99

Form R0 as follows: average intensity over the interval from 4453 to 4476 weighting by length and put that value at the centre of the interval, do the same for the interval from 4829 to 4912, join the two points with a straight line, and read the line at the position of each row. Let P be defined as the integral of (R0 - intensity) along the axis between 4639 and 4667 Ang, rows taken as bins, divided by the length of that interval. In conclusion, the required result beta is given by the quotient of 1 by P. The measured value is -0.8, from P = -1.2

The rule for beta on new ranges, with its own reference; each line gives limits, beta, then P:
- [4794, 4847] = -0.7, -1.4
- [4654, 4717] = -1.4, -0.7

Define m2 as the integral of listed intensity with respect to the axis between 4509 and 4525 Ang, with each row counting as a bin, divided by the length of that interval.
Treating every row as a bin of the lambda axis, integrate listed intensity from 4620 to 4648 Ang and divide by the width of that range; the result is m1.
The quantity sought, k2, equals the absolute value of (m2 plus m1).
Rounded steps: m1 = 30.2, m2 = 29.35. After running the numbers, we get 59.5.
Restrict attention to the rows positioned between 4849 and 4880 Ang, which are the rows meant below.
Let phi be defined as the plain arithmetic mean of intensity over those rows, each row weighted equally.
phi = 26.6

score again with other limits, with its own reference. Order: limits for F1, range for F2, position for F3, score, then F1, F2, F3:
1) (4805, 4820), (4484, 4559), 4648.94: 1.32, 0.051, 0.08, 1.13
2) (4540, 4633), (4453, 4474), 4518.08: 1.27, 0.060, 0.07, 0.95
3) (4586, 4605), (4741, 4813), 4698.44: 0.87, 0.055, 0.05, 1.02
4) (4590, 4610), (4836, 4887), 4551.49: 1.41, 0.048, 0.07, 1.10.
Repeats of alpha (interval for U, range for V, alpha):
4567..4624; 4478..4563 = 35.6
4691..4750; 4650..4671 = 34.3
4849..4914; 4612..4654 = 34.3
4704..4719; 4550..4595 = 35.6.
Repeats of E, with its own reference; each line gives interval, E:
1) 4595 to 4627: -2.1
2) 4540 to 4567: 0.3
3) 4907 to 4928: 0.5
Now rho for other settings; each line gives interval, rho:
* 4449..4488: 92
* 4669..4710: 88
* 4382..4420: 78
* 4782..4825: 92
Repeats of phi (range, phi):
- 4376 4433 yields 28.5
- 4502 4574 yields 29.0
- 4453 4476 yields 29.5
